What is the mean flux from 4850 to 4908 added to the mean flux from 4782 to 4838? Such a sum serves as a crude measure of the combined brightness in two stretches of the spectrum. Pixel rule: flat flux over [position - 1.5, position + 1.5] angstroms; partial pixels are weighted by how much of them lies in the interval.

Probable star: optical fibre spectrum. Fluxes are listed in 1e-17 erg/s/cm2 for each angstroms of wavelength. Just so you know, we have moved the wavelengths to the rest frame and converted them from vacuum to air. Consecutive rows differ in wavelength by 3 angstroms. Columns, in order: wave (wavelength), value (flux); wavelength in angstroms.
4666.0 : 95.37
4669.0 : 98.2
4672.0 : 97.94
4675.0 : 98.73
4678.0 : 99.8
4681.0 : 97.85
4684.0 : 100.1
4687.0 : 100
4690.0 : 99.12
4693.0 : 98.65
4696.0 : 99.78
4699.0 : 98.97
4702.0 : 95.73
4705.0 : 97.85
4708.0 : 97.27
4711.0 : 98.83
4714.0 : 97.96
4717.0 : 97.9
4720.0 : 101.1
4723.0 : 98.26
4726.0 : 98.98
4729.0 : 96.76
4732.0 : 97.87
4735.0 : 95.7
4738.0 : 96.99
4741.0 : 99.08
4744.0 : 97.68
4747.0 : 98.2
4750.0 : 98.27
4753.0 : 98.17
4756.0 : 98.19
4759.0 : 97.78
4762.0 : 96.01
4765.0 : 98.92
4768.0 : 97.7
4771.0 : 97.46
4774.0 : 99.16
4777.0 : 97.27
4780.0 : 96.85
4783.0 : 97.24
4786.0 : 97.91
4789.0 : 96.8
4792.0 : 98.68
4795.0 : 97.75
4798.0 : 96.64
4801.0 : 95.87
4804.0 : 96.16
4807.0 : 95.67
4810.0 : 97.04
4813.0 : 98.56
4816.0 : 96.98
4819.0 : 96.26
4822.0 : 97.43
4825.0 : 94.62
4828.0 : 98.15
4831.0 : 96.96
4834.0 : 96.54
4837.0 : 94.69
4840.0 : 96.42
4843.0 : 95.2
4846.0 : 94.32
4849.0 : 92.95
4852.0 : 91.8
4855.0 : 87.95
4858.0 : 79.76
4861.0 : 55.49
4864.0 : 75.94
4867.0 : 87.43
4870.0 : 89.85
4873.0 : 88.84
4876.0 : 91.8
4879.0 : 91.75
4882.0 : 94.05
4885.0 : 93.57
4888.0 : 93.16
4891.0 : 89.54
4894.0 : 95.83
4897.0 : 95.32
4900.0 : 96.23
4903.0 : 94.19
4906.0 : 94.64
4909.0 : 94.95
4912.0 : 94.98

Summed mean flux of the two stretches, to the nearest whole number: 186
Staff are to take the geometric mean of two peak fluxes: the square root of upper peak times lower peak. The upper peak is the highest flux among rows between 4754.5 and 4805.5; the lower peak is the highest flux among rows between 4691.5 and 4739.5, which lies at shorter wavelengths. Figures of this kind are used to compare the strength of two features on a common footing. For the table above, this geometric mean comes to 100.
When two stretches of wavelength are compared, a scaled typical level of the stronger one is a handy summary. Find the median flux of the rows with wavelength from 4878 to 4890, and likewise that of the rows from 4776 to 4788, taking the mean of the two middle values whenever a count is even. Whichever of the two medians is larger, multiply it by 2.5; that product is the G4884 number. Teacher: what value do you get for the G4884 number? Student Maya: 243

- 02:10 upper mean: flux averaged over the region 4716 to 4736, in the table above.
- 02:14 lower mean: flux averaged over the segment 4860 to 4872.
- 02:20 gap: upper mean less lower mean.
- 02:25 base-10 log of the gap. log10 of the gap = 1.3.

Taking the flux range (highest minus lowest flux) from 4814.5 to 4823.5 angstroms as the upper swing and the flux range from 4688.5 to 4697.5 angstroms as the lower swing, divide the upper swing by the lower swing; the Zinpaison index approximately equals 1.0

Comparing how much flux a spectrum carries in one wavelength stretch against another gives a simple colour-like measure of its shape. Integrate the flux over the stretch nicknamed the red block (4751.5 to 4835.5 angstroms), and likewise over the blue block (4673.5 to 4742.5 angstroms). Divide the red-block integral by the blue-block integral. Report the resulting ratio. 1.2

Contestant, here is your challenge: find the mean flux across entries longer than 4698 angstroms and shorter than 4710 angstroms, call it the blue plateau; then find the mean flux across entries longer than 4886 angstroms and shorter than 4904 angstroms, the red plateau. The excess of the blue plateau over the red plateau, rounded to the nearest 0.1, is 3.4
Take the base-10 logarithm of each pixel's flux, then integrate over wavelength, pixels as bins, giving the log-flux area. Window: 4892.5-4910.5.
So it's 35.6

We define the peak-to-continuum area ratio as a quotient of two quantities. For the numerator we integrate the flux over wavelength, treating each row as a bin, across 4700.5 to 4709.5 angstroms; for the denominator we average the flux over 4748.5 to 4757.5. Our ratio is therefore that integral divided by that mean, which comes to 8.88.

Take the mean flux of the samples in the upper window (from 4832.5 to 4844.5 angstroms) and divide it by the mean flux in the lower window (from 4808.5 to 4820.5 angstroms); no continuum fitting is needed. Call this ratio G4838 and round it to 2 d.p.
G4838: 0.98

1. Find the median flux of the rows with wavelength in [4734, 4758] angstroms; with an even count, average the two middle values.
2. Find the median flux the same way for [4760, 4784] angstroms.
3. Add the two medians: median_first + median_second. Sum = 196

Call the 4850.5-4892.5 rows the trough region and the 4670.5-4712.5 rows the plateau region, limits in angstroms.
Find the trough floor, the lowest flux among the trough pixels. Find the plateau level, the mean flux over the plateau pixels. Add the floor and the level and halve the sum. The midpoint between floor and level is 77.1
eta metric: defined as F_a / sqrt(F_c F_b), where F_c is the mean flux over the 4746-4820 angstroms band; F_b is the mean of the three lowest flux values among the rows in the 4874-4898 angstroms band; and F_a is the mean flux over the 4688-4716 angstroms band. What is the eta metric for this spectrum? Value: 1.043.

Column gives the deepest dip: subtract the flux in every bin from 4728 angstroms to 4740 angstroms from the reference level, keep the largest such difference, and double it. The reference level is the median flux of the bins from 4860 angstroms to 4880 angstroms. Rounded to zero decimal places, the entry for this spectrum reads -14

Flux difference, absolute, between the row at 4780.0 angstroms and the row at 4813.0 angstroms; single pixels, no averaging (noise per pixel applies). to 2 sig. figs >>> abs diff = 1.7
